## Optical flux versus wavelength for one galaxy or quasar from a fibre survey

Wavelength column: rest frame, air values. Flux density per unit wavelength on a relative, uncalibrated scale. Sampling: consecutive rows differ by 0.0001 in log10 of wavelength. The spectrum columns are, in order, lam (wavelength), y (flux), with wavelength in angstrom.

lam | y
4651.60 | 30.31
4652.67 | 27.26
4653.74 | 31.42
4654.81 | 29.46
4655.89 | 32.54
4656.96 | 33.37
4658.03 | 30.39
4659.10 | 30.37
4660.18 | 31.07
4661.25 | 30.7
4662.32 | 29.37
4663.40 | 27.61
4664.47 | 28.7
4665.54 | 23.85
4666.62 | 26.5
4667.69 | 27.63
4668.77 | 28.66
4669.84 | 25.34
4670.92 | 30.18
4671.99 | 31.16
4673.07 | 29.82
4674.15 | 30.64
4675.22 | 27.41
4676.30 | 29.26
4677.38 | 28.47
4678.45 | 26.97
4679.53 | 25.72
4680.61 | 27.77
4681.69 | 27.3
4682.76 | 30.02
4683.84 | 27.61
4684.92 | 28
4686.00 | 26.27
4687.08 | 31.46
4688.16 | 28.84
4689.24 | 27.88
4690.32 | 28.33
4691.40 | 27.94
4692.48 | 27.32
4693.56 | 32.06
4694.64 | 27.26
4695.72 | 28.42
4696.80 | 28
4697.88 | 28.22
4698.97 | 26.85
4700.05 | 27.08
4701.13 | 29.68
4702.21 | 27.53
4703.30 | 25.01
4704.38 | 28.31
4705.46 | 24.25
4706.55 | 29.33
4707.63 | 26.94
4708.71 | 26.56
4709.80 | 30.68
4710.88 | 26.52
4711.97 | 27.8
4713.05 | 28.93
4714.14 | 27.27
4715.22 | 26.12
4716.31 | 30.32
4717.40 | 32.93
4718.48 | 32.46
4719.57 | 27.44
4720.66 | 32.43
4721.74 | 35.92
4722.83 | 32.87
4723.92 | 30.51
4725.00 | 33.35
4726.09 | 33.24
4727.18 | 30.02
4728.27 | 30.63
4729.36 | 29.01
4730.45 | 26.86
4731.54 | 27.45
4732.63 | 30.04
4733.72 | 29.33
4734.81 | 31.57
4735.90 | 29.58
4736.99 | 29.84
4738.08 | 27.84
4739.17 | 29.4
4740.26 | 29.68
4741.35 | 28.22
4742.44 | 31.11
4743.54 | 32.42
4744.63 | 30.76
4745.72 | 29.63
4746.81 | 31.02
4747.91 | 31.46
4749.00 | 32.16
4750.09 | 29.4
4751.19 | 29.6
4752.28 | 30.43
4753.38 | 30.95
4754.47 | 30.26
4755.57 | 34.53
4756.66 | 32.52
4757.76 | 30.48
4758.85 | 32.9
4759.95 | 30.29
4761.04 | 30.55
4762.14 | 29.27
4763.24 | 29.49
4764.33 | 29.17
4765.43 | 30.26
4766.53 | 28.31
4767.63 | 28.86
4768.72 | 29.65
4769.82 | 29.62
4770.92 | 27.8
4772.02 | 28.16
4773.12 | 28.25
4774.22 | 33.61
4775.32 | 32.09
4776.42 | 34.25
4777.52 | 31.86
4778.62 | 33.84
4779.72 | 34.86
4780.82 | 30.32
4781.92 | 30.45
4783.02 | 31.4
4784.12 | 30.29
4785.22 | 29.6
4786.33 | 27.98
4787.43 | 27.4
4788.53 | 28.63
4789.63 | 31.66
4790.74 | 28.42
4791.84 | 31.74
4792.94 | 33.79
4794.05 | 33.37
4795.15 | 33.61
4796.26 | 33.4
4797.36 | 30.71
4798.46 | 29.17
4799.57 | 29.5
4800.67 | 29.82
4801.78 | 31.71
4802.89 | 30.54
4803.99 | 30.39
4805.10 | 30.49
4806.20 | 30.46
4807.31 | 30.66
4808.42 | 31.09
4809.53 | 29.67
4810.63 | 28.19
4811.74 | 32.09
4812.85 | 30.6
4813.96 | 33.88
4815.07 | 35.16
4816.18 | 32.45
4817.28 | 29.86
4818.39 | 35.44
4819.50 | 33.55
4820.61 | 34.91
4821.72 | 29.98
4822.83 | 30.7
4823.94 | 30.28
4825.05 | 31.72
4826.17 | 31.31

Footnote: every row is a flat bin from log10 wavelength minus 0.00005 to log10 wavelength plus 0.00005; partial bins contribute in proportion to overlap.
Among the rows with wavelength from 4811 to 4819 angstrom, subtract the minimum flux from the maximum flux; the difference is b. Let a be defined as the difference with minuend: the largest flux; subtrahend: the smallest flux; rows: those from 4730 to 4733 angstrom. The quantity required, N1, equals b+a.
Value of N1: 8.8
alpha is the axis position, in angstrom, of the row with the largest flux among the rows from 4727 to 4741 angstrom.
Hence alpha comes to 4734.81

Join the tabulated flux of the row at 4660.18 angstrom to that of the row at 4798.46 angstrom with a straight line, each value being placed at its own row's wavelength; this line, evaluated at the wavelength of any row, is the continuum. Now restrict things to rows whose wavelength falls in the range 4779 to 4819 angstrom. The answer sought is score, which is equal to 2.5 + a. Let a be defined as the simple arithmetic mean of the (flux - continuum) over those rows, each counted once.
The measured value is 4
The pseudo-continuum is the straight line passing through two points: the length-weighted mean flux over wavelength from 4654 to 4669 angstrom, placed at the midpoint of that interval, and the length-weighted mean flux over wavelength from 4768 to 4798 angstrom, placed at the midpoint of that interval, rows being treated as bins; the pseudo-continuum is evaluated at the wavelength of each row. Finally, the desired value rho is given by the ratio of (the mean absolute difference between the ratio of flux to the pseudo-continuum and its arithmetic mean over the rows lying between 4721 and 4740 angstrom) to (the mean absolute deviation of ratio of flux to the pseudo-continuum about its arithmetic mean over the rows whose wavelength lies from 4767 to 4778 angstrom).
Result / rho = 0.9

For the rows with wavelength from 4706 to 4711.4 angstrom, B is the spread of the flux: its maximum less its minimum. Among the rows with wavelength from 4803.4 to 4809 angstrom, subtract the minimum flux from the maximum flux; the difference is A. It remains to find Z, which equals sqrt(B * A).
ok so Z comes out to 1.7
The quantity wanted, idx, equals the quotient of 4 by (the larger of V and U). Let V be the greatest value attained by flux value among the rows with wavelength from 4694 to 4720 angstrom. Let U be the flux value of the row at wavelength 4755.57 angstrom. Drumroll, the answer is 0.116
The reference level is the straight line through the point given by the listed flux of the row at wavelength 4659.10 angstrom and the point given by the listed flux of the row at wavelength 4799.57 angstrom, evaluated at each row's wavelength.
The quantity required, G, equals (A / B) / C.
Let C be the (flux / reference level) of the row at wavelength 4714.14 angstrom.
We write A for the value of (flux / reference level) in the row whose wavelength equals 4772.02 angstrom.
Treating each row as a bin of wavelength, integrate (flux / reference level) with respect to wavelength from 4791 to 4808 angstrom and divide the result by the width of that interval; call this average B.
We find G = 0.99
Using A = 0.95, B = 1.06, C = 0.91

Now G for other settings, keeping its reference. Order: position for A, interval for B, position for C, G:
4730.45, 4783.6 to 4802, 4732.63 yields 0.86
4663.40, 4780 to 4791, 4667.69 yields 0.99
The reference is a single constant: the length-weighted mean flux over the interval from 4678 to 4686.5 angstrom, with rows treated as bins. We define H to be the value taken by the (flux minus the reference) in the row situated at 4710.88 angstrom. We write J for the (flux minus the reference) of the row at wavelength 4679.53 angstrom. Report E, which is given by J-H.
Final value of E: -0.8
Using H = -0.9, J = -1.7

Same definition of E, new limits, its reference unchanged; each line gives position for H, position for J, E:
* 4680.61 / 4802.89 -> 2.8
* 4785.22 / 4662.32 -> -0.2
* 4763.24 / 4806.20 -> 1.0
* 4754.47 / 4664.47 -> -1.6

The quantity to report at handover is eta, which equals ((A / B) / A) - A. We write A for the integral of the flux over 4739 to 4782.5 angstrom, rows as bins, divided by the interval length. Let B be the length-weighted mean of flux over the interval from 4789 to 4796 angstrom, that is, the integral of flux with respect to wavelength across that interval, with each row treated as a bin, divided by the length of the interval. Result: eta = -30.7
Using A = 30.7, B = 32.1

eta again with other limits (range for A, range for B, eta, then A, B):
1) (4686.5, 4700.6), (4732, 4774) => -28.4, 28.4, 30.1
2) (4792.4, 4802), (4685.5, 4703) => -31.6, 31.7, 28.3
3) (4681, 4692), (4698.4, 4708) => -28.3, 28.4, 27.2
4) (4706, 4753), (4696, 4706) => -29.9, 30.0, 27.2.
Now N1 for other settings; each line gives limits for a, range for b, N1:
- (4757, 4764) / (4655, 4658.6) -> 6.6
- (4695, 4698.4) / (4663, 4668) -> 5.3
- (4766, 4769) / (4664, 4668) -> 6.2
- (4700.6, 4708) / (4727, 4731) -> 9.2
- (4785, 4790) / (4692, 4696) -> 9.1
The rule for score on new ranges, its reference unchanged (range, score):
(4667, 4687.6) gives 0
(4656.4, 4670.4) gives 0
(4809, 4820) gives 6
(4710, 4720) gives 1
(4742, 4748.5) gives 4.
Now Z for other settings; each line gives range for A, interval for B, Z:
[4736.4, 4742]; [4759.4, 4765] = 1.7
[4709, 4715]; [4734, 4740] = 3.9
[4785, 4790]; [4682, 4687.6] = 4.7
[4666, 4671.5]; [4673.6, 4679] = 4.2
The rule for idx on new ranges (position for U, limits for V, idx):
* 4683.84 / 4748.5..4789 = 0.115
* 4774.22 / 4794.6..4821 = 0.113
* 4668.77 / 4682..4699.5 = 0.125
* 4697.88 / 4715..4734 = 0.111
